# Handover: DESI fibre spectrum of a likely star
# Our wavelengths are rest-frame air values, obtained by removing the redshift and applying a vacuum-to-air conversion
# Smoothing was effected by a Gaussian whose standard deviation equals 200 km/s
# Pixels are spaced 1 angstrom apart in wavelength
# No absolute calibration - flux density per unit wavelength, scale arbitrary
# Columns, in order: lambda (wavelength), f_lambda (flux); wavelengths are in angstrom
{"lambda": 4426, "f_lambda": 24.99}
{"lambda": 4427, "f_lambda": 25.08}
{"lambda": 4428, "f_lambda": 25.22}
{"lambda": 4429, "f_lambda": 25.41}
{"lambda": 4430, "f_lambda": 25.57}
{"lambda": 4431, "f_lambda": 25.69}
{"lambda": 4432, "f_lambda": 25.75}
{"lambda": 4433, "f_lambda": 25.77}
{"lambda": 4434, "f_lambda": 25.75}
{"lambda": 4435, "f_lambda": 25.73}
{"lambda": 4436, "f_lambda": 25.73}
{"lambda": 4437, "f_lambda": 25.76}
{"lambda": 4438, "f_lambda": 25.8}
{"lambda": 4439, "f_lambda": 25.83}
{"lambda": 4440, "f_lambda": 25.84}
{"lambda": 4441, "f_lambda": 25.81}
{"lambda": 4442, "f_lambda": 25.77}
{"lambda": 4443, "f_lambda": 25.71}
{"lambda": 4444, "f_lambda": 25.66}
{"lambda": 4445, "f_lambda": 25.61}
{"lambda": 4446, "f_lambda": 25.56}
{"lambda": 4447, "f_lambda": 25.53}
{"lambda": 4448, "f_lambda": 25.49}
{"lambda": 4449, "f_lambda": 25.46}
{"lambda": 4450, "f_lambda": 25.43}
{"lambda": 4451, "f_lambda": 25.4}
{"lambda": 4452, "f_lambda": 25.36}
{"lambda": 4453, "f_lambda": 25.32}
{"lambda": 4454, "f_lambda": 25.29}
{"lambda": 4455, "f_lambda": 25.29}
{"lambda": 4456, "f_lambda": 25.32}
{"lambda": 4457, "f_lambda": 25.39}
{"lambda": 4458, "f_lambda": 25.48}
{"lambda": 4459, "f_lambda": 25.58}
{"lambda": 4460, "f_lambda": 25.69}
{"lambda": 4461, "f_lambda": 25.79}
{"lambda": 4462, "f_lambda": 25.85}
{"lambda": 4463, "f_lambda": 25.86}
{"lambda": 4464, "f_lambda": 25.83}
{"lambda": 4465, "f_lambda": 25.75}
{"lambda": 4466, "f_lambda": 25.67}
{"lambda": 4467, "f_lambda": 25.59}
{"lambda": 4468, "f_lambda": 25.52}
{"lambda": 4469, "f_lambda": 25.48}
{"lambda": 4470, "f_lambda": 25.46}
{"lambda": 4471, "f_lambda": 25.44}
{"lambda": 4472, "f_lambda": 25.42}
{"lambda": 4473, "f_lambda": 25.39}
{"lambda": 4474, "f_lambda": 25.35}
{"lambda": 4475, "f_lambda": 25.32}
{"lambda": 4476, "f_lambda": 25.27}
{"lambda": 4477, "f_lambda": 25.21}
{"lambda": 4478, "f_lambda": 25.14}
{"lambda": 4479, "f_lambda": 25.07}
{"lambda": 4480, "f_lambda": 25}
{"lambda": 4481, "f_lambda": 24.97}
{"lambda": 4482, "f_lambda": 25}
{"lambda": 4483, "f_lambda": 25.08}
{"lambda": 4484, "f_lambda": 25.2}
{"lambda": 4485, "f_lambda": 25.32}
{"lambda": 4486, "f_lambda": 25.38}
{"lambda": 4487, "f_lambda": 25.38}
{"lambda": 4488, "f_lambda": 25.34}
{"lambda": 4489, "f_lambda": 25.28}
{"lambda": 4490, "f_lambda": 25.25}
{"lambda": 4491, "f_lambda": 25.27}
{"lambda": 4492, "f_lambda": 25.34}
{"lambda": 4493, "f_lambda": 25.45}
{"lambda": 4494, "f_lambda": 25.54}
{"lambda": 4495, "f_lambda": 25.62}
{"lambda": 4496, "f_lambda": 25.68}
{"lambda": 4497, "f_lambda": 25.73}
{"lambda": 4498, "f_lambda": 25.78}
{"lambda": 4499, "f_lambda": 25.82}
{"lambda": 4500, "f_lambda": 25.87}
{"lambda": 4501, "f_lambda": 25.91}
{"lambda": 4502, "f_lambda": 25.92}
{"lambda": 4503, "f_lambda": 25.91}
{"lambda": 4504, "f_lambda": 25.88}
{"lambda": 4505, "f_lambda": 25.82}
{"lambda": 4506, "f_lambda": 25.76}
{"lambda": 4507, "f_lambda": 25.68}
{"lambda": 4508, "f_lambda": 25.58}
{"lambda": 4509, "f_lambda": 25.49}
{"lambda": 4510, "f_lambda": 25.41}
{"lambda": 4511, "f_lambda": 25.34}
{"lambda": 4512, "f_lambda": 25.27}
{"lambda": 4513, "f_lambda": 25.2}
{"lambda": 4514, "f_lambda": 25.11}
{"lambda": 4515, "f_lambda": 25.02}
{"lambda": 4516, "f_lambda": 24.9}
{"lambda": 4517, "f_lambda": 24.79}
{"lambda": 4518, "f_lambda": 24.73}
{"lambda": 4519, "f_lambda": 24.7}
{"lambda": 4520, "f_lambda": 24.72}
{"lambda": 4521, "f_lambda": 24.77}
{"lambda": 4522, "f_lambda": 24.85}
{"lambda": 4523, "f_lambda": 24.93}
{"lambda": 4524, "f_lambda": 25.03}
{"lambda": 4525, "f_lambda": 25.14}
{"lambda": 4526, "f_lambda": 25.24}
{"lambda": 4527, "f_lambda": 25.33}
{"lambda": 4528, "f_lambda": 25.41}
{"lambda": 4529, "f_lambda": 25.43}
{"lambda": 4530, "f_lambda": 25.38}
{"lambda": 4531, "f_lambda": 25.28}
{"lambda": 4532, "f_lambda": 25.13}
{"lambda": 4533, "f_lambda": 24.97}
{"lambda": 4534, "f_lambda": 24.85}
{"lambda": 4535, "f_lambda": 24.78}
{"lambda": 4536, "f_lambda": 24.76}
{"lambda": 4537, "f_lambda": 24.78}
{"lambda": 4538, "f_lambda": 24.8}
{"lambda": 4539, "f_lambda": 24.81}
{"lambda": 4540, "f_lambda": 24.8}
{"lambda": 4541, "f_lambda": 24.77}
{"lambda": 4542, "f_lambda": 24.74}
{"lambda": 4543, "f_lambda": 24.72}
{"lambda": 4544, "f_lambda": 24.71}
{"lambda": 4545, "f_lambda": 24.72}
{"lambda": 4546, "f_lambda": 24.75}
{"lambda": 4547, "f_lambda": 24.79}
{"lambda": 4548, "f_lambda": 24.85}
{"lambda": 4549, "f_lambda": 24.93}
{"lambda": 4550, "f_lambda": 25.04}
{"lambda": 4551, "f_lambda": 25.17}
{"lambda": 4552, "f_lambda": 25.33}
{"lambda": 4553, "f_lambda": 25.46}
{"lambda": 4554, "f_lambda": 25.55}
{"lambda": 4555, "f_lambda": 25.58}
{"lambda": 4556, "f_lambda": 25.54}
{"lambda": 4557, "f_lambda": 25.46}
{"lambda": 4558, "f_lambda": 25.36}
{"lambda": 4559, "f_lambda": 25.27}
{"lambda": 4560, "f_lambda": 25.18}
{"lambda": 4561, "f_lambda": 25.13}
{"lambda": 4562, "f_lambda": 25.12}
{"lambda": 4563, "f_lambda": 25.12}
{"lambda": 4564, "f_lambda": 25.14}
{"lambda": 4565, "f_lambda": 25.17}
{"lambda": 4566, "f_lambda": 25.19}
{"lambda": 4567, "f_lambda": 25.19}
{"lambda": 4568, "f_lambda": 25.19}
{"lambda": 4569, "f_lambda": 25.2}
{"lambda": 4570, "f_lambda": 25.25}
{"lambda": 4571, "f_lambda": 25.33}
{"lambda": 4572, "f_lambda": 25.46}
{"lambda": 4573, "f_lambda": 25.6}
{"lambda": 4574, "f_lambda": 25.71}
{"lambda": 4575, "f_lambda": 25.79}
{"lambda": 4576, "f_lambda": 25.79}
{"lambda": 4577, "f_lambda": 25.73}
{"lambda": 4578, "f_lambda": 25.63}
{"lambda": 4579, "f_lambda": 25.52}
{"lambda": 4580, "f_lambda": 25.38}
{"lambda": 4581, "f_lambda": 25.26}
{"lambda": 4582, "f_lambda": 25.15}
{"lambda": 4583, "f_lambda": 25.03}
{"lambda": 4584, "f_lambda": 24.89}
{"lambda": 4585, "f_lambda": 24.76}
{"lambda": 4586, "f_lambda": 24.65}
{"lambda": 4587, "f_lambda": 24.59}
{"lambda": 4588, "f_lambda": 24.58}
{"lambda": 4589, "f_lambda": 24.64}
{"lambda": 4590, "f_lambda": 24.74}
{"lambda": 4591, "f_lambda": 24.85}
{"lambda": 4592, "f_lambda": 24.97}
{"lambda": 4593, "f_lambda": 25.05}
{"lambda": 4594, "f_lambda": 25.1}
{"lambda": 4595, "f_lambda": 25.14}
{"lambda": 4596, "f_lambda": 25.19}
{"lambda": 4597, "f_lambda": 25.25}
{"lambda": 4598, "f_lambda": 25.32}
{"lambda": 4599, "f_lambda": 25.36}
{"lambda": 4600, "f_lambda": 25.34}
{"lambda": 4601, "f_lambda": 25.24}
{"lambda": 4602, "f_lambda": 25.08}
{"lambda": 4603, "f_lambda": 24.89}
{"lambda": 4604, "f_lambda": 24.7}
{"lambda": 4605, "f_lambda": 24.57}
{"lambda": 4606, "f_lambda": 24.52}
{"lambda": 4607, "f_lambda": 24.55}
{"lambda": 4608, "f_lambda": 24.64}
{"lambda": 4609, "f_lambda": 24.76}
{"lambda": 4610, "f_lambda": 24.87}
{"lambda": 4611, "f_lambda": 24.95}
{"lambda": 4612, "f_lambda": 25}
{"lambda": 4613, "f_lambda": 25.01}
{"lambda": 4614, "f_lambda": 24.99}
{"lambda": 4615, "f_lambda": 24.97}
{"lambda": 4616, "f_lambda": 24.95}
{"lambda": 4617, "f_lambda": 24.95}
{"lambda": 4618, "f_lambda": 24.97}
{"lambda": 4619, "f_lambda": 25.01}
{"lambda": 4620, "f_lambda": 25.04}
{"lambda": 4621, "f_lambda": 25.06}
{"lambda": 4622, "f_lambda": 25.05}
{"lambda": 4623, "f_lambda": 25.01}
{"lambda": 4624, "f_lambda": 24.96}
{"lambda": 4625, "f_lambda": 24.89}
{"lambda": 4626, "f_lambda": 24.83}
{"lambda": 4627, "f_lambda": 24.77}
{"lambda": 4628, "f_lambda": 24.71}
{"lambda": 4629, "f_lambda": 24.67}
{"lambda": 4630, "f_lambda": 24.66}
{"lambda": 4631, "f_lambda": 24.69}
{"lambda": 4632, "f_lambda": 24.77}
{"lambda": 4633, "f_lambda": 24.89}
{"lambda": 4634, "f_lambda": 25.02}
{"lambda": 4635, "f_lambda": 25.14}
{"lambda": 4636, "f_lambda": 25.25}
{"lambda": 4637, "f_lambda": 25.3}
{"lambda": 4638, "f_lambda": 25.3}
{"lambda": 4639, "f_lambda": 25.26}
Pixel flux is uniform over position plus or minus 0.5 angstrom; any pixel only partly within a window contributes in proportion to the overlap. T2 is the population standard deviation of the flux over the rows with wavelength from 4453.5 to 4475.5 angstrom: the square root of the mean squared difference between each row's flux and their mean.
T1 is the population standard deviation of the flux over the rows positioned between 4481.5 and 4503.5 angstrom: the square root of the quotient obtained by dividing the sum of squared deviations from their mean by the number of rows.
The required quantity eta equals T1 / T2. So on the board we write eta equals 1.49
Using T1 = 0.280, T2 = 0.19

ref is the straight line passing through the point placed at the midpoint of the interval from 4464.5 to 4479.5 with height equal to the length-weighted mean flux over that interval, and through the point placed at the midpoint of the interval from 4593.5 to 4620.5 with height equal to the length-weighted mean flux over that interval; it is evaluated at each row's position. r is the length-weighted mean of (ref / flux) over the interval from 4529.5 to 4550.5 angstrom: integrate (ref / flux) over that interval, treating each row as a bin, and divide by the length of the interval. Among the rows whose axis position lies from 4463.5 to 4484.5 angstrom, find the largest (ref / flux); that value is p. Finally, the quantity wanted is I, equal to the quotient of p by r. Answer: 1.004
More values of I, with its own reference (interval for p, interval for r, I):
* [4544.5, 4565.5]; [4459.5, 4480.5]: 1.021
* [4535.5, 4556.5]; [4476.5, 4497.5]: 1.016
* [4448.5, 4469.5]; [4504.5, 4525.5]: 1.002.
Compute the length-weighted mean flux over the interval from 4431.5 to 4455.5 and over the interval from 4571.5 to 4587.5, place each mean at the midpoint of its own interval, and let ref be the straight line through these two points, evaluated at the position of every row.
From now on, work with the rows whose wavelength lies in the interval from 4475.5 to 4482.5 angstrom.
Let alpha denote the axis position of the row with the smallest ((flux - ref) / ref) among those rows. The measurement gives 4481 angstrom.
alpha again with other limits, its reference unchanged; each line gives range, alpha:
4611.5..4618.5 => 4616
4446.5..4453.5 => 4453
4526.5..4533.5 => 4533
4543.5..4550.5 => 4544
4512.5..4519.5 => 4519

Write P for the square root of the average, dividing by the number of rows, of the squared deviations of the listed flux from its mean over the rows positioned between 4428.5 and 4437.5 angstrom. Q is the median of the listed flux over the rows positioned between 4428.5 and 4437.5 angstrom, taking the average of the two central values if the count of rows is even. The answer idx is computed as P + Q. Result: 25.8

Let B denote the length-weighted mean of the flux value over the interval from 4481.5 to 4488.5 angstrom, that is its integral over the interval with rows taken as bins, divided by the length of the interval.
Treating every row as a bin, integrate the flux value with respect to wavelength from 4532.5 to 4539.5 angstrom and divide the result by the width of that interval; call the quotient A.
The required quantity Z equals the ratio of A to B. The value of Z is 0.98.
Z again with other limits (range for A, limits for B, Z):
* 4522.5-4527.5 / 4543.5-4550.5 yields 1.01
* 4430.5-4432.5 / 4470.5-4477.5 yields 1.01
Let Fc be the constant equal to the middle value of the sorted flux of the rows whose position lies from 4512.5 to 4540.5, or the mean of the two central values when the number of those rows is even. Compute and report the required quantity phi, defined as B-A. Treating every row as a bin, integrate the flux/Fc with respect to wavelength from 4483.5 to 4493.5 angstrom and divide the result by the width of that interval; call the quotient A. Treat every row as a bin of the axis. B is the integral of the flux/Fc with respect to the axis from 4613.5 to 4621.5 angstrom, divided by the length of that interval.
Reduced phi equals -0.013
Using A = 1.016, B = 1.00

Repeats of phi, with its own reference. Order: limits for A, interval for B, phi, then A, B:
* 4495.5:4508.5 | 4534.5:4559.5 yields -0.031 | 1.035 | 1.00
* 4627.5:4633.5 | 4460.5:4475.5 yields 0.034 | 0.993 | 1.03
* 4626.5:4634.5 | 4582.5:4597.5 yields 0.005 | 0.994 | 1.00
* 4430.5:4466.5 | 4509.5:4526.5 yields -0.025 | 1.029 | 1.00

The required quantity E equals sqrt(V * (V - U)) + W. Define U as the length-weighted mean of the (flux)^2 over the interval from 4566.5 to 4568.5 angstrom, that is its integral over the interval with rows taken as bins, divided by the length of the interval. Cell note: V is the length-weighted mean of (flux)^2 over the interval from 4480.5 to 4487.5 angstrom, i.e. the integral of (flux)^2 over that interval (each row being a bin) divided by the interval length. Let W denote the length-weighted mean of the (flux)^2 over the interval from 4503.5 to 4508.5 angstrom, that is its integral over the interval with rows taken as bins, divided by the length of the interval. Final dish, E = 667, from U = 635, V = 635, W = 663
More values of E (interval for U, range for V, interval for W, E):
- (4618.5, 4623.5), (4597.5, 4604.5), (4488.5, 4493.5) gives 697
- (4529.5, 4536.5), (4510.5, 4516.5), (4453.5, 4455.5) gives 701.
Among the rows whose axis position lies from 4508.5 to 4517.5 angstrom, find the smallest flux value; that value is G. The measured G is 24.79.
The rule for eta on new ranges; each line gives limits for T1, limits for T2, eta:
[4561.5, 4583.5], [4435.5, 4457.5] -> 1.26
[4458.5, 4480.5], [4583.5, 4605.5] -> 0.94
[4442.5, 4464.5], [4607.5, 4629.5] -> 1.48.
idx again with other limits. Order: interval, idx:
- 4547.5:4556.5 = 25.6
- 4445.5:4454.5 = 25.5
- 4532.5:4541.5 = 24.9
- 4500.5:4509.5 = 26.0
